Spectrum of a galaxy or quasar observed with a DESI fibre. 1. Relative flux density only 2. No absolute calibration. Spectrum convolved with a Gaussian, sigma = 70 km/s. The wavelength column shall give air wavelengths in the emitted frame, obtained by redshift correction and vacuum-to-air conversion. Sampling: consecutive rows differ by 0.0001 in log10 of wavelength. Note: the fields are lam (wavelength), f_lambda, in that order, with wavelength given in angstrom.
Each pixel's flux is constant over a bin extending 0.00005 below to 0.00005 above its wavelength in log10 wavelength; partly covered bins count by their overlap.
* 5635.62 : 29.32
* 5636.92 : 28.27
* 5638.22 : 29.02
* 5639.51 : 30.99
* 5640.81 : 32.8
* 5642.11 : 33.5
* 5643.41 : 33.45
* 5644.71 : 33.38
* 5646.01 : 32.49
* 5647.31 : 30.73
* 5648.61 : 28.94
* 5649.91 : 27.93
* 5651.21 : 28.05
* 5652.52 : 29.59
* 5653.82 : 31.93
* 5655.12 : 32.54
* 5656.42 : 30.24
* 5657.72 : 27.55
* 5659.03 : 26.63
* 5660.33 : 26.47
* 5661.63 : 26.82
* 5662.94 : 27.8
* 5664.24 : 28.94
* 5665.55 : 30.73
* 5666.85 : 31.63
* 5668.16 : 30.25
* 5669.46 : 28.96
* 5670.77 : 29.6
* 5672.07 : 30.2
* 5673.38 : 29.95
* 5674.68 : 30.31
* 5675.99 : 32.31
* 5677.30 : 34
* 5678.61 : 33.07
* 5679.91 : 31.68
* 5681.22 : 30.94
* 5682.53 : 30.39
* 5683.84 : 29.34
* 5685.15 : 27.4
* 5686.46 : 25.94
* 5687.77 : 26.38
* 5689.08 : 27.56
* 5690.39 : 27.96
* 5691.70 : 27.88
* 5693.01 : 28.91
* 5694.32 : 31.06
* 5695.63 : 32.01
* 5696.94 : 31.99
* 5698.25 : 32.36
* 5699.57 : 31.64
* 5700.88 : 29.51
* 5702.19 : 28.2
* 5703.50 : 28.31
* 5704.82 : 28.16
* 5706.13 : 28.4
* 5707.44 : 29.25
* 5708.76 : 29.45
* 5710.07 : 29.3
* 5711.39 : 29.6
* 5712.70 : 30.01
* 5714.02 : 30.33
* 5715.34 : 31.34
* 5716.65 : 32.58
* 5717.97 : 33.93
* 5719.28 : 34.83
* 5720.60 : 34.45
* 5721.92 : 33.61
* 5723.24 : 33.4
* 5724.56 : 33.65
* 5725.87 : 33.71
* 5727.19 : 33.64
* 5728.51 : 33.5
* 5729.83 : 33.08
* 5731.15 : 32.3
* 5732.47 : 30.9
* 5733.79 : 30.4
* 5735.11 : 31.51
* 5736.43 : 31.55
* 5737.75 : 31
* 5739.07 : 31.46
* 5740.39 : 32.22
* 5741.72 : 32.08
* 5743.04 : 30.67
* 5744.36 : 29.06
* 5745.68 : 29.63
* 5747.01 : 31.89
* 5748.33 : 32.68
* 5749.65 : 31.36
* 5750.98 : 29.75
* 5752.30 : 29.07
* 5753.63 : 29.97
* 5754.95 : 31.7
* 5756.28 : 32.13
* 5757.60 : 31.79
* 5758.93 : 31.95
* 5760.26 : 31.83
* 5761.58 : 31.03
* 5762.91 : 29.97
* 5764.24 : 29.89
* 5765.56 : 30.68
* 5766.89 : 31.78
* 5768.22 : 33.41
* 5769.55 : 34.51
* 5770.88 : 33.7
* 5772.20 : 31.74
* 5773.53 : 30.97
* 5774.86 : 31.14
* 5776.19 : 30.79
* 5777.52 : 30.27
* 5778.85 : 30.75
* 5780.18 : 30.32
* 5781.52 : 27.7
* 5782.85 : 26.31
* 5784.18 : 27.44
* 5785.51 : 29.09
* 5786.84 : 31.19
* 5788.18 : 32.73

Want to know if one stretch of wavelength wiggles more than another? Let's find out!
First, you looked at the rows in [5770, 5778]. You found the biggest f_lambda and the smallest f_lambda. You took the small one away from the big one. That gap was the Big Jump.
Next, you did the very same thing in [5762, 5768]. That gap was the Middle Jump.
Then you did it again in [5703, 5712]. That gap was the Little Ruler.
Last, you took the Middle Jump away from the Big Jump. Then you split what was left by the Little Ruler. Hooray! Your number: 1.1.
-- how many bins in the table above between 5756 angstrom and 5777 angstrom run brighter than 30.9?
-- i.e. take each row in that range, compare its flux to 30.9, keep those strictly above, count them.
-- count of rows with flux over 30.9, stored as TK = 12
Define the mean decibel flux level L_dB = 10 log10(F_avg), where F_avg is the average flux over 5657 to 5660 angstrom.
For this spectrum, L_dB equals 14.3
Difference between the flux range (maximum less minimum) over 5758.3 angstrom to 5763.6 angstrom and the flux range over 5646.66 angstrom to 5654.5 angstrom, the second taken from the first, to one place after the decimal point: -2.0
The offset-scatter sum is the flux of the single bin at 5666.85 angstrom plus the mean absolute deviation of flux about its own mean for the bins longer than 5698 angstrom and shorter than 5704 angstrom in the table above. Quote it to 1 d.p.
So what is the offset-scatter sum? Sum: 33.2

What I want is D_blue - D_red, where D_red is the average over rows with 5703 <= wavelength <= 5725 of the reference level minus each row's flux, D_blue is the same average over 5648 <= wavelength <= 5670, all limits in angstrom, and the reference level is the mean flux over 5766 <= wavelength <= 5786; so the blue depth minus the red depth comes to 2.1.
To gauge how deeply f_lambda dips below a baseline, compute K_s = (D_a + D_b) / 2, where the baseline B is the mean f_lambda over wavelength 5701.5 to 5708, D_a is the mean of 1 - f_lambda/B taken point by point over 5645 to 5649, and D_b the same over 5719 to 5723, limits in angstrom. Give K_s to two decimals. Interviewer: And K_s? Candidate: -0.14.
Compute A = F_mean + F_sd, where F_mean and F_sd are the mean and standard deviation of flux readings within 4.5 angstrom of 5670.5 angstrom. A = 31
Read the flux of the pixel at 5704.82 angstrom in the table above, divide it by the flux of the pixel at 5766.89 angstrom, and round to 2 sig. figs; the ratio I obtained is 0.89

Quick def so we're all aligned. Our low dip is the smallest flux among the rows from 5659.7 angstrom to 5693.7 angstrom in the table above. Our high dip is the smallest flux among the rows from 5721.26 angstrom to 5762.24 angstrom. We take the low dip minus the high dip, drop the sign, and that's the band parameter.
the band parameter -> 3.1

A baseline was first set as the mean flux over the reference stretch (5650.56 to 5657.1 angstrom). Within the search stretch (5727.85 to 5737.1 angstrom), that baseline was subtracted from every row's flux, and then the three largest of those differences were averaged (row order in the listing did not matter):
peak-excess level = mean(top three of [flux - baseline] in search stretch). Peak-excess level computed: 2.5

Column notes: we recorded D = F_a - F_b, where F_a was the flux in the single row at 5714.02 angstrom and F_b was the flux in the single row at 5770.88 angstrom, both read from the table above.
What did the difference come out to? -3.4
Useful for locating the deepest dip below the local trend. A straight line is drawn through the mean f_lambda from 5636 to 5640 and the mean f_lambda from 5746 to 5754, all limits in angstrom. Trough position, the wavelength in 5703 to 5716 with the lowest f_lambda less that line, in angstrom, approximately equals 5704.82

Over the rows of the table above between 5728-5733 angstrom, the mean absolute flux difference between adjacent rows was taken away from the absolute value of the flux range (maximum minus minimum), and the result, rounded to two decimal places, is 1.73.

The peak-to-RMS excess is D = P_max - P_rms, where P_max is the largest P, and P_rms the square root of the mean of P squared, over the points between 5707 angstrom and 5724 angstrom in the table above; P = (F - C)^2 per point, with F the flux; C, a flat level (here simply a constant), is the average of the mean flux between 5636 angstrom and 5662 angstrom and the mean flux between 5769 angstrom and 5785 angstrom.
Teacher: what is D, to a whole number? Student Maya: 11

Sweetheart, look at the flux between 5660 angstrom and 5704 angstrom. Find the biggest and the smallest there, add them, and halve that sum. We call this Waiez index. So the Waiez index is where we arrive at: 30.0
